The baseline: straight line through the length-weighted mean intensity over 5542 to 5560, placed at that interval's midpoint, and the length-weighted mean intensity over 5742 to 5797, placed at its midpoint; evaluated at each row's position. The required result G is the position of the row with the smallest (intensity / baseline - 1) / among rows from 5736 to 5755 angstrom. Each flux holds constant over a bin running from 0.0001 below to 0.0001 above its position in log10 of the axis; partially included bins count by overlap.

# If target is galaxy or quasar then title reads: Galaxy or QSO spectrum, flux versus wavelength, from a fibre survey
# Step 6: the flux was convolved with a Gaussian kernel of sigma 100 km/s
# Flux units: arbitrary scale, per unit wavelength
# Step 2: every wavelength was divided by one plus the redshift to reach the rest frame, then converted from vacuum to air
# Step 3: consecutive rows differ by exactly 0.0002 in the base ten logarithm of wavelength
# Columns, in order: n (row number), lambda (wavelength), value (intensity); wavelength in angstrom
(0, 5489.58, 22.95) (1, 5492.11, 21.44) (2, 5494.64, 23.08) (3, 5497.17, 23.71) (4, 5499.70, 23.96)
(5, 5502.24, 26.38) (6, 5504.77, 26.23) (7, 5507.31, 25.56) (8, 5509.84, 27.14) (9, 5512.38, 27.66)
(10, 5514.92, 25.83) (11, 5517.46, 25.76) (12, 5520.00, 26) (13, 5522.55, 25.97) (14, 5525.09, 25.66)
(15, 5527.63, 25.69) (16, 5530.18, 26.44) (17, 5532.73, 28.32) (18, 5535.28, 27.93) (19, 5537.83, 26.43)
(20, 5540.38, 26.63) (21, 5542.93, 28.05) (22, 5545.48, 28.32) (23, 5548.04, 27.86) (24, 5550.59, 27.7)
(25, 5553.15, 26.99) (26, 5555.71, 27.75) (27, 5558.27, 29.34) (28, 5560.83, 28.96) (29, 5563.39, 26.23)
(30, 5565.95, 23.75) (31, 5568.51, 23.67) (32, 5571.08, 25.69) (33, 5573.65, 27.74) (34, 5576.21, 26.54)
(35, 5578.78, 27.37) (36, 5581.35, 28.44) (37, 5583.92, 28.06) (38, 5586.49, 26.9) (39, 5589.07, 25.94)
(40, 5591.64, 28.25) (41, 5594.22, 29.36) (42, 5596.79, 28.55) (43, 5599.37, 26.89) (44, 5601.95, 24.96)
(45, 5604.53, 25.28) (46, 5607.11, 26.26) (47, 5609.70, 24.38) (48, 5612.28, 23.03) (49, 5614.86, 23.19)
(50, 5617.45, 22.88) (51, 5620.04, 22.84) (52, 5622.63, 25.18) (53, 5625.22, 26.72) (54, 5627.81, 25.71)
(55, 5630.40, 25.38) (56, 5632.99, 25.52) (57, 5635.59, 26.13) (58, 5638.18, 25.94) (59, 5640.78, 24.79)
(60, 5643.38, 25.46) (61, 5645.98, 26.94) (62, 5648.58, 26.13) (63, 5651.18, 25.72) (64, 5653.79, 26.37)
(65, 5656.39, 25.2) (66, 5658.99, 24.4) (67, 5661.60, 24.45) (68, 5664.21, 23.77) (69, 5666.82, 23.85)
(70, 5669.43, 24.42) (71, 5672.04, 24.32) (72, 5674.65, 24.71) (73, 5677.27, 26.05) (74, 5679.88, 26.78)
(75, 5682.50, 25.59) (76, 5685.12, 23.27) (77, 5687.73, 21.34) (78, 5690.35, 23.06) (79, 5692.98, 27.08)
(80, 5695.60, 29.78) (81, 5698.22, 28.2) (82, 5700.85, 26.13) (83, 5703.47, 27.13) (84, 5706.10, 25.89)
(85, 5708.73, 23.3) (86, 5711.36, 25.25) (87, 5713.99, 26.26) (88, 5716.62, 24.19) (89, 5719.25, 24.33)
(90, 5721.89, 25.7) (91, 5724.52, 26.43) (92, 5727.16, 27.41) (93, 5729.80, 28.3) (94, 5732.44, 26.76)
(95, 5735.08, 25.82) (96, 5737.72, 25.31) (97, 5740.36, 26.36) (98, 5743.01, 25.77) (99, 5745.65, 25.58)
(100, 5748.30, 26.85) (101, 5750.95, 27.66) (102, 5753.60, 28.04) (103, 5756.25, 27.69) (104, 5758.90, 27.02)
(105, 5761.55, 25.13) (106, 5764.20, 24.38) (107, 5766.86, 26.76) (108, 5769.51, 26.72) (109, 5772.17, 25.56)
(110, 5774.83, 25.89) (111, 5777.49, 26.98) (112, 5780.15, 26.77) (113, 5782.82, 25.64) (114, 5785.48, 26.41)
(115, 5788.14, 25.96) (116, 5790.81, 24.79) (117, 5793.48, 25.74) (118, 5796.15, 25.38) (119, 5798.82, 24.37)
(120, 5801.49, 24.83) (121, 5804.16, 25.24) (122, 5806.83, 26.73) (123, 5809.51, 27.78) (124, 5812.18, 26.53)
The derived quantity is 5737.72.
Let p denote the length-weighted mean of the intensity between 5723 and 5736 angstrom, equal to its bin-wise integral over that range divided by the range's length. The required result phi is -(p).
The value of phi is -27.0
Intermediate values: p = 27.0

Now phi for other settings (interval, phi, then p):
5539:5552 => -27.7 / 27.7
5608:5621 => -23.4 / 23.4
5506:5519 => -26.4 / 26.4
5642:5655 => -26.1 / 26.1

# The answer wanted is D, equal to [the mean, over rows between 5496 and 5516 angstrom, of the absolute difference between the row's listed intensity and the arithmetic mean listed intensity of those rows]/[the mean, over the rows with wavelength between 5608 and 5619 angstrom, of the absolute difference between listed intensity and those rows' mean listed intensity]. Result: 2.1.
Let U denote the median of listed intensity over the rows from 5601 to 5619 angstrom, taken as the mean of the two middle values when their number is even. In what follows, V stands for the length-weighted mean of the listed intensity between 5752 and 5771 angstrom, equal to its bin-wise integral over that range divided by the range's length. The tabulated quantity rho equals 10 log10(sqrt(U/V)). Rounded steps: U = 24.4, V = 26.6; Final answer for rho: -0.185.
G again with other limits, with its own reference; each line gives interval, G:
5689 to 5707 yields 5690.35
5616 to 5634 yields 5620.04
